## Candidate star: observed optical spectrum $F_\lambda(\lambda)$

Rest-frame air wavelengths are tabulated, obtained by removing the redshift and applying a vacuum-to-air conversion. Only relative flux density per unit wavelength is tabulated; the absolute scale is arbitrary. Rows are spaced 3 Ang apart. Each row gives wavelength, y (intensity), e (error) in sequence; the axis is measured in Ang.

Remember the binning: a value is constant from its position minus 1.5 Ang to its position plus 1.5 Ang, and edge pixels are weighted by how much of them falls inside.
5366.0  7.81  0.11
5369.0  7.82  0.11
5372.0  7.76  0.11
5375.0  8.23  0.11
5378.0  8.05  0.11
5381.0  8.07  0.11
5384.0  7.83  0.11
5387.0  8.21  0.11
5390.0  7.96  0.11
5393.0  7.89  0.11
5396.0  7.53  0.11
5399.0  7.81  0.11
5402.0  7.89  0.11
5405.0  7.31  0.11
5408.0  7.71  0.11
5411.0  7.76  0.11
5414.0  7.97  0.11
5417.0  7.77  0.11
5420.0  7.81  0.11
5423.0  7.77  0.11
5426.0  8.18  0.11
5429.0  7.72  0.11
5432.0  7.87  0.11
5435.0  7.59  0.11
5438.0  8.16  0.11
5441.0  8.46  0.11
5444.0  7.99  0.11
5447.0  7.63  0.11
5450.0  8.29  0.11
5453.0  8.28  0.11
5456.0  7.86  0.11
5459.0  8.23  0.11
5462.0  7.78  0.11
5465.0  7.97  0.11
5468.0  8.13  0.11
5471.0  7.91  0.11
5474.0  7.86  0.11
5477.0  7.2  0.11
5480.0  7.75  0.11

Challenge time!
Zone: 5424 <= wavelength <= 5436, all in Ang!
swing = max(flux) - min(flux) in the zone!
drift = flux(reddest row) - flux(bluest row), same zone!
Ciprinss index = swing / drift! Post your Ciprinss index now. -1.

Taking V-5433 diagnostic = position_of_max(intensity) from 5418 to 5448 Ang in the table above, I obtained 5441.0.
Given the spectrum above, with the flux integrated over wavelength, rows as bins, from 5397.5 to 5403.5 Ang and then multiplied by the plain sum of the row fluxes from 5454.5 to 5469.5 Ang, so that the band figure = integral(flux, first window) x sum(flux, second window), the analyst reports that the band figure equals 1883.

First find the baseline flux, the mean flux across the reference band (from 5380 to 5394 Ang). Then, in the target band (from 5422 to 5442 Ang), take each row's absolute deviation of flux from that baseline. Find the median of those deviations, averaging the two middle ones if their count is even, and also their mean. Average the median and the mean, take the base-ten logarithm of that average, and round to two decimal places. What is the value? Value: -0.62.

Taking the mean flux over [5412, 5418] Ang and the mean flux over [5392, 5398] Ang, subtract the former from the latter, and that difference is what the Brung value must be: -0.2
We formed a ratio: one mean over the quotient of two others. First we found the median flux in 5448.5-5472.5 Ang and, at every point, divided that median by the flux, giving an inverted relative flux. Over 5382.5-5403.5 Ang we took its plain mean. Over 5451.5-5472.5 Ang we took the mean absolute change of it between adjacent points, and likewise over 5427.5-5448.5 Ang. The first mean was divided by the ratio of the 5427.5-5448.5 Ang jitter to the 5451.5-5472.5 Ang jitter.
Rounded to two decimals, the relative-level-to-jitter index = 0.86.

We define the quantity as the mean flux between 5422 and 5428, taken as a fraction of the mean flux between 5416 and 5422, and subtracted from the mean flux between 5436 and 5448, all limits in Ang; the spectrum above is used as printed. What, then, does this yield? 7.04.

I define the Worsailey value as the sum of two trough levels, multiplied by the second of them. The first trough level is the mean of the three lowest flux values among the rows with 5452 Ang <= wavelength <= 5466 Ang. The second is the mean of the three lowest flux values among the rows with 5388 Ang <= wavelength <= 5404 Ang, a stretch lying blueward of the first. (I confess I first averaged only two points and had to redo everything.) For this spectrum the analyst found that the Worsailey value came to 121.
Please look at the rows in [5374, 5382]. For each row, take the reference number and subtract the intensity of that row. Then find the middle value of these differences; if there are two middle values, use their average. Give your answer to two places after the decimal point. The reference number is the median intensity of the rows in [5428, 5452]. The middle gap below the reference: -0.14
